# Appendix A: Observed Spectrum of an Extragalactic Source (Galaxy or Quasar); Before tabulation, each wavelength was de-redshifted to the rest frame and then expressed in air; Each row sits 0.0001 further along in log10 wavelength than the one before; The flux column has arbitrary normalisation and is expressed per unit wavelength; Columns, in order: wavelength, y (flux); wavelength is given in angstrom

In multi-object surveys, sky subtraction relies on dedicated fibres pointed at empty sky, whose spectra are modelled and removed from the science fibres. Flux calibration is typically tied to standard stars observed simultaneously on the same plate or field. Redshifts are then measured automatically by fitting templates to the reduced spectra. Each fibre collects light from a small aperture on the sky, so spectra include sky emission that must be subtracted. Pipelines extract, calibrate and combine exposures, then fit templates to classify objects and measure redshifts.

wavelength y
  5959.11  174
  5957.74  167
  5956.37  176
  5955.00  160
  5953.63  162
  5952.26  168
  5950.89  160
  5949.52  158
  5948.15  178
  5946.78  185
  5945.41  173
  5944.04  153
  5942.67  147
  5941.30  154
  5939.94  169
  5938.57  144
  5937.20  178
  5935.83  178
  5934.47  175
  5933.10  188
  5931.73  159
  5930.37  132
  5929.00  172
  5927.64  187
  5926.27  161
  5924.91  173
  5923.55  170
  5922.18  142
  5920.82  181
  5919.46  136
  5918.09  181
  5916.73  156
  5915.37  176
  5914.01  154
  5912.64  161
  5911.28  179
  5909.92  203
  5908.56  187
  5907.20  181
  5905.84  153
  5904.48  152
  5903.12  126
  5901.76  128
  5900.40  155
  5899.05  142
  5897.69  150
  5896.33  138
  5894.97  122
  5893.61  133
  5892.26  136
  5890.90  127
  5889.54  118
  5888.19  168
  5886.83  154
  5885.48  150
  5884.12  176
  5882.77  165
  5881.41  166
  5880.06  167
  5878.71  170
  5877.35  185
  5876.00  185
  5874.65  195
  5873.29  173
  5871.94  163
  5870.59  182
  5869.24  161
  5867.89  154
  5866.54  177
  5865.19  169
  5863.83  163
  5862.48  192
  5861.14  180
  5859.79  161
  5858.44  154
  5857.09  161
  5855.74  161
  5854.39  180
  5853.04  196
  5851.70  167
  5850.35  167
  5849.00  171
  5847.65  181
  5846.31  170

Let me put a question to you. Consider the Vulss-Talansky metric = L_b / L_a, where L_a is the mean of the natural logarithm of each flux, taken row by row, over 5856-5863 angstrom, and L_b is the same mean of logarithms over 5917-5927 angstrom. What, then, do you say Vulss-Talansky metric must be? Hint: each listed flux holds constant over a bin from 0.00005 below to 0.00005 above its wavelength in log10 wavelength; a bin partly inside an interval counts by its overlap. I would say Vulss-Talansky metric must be 0.99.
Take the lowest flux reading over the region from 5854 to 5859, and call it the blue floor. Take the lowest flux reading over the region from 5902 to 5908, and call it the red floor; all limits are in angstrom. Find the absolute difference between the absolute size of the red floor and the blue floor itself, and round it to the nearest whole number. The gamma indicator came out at 28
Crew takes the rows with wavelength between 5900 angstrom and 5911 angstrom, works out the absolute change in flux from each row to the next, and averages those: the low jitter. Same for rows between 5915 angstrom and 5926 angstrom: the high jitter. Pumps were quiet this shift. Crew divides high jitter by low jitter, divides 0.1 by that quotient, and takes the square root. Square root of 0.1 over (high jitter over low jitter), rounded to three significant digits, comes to 0.227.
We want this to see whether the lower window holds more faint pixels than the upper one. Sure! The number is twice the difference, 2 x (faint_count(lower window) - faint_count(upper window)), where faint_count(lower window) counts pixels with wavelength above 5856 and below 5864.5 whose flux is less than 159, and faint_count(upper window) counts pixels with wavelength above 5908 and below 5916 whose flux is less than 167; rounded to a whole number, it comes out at -2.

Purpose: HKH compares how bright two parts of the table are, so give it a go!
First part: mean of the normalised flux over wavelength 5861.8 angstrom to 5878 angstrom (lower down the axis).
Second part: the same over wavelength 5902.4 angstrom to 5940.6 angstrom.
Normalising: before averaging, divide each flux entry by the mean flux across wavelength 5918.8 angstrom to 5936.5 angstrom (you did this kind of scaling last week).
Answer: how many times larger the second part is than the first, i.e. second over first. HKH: 0.95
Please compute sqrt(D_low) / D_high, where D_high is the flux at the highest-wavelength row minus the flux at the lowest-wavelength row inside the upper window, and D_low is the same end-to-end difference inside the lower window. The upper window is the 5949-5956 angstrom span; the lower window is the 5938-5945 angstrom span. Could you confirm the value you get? 1.5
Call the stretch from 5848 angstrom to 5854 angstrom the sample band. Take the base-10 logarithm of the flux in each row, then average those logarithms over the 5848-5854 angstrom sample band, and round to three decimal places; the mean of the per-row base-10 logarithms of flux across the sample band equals 2.243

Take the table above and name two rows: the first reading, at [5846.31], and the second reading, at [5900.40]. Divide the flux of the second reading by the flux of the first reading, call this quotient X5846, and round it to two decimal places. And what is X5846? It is 0.91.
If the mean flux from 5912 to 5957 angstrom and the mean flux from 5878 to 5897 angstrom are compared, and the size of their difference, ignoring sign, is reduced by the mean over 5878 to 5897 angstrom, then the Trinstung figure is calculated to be -134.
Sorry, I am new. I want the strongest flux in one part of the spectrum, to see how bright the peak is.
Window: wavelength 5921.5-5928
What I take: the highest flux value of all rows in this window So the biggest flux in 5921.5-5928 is 187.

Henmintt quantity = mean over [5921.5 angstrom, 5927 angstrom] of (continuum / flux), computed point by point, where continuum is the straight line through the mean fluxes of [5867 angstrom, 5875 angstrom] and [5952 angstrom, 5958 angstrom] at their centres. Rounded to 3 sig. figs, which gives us 1.05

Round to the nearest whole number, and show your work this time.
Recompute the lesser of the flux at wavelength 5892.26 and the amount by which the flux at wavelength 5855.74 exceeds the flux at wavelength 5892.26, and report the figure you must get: 25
